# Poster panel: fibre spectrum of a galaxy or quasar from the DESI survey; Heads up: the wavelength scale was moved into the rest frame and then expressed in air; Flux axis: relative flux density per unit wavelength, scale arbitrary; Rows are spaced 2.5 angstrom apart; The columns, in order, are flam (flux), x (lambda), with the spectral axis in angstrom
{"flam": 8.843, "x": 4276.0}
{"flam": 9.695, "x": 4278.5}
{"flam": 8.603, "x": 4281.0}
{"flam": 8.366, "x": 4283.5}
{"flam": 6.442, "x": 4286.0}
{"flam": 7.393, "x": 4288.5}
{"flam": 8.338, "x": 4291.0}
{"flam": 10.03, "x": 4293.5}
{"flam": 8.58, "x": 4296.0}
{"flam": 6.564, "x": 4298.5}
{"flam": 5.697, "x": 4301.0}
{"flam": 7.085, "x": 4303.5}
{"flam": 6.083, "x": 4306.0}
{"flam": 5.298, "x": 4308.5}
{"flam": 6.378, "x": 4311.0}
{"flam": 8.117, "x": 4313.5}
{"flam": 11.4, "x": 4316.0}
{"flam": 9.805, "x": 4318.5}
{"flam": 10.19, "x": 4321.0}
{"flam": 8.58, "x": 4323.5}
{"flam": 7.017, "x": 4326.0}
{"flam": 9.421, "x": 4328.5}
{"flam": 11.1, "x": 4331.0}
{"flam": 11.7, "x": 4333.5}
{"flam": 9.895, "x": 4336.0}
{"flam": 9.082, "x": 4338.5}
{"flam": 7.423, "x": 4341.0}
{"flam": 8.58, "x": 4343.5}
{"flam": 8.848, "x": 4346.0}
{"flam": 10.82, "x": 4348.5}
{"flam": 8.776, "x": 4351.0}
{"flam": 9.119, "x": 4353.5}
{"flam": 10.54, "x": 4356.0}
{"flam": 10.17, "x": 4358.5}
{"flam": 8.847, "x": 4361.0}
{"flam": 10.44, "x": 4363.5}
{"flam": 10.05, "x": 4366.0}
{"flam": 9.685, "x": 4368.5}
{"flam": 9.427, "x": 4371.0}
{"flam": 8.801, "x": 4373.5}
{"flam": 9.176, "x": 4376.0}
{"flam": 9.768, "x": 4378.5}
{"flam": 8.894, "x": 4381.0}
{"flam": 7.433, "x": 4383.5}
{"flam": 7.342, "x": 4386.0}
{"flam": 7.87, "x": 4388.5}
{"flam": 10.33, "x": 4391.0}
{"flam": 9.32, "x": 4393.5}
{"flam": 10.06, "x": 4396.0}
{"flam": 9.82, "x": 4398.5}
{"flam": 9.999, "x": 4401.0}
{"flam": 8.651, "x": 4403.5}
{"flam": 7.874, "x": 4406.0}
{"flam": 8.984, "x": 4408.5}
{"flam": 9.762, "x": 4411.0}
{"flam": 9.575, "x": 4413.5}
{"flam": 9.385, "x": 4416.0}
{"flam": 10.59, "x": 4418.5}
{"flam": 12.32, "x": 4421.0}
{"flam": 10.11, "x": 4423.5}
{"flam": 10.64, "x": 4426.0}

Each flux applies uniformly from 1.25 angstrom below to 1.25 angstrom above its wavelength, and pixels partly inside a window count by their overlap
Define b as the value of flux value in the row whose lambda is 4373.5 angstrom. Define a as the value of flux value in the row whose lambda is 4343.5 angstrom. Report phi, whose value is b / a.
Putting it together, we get 1.03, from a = 8.58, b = 8.801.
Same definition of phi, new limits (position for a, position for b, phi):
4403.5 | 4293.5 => 1.16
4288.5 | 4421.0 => 1.67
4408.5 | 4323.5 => 0.96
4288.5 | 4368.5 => 1.31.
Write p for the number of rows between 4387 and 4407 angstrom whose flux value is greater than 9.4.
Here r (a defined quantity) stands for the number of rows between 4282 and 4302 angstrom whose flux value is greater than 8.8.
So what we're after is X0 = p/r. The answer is 4.0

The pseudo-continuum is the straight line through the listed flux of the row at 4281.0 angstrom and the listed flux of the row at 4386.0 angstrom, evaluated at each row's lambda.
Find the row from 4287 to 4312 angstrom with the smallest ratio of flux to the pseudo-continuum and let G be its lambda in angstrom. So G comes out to 4308.5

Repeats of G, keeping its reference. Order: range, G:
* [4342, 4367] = 4343.5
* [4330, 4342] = 4341.0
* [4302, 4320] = 4308.5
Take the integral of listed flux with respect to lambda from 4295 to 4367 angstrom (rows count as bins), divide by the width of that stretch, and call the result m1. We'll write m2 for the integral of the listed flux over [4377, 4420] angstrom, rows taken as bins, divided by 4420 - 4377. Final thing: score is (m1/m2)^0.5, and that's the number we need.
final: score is 0.98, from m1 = 8.81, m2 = 9.2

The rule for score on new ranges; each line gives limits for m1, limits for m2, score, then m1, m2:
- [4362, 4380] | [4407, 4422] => 0.98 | 9.60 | 10.0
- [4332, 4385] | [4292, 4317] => 1.12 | 9.40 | 7.5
